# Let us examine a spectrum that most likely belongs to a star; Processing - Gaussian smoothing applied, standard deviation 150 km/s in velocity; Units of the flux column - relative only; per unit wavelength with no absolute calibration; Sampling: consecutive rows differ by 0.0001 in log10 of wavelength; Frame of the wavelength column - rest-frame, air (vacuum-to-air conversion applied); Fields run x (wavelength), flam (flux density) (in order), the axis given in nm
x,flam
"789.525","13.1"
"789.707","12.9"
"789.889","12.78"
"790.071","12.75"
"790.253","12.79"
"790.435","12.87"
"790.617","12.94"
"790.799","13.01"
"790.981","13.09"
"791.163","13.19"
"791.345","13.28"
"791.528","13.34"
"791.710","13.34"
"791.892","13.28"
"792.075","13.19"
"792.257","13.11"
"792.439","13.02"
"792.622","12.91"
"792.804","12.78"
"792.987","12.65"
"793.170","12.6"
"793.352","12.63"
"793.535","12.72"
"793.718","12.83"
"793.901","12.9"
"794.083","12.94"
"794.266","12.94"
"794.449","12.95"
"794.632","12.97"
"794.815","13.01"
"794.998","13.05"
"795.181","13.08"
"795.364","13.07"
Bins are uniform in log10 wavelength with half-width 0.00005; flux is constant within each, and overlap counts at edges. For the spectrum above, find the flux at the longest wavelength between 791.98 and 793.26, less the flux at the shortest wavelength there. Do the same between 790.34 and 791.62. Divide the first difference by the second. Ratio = -1.3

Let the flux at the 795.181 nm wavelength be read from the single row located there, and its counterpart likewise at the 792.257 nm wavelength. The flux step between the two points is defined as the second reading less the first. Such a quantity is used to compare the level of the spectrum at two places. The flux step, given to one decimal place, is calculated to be 0.0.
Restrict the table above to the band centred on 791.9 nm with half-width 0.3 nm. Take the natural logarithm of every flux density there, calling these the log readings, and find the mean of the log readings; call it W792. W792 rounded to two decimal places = 2.59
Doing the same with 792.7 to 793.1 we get 2.54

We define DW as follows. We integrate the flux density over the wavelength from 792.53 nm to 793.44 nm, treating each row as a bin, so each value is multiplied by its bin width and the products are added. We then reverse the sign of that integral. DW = -11.6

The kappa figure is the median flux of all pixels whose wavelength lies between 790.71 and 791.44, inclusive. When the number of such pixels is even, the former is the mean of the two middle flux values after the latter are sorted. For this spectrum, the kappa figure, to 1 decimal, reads 13.1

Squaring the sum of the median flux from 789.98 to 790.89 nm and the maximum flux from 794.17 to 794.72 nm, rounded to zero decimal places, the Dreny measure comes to 668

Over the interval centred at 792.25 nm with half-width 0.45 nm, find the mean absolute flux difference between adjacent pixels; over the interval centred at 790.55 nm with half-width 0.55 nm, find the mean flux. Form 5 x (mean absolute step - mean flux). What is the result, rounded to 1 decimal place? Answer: -64.1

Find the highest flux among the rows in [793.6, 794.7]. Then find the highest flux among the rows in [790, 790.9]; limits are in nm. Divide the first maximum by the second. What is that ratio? 1.00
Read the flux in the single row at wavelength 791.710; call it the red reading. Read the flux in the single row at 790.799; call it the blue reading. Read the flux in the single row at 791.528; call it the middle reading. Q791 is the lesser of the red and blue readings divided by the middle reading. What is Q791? 0.98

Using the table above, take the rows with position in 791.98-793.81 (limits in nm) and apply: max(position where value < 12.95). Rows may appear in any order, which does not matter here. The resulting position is 793.718 nm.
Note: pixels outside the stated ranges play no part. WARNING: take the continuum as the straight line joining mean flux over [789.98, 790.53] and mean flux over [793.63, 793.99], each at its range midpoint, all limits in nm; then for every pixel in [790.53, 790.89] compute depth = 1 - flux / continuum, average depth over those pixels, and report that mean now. -0.01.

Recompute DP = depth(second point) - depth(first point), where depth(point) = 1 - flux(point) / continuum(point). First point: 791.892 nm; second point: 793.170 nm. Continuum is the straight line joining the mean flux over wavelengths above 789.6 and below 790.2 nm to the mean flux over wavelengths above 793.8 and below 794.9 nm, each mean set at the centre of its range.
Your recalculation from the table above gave 0.06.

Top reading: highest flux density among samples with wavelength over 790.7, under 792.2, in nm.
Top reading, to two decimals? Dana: 13.34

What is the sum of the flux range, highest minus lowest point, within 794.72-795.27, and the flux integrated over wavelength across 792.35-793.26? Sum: 12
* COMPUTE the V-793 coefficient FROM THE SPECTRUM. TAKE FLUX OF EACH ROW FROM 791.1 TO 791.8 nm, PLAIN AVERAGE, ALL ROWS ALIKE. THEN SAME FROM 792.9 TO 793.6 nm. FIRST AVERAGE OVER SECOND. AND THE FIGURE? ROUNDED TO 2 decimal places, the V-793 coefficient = 1.05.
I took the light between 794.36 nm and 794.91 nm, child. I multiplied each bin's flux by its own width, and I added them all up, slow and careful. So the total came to 7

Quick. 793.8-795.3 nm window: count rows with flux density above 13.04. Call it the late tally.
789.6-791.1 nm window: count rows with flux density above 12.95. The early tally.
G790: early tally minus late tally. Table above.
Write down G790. 0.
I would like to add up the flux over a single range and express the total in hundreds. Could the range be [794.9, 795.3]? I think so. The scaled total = 0.261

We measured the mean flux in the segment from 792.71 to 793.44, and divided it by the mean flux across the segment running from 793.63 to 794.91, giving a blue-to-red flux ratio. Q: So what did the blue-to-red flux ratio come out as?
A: 0.98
